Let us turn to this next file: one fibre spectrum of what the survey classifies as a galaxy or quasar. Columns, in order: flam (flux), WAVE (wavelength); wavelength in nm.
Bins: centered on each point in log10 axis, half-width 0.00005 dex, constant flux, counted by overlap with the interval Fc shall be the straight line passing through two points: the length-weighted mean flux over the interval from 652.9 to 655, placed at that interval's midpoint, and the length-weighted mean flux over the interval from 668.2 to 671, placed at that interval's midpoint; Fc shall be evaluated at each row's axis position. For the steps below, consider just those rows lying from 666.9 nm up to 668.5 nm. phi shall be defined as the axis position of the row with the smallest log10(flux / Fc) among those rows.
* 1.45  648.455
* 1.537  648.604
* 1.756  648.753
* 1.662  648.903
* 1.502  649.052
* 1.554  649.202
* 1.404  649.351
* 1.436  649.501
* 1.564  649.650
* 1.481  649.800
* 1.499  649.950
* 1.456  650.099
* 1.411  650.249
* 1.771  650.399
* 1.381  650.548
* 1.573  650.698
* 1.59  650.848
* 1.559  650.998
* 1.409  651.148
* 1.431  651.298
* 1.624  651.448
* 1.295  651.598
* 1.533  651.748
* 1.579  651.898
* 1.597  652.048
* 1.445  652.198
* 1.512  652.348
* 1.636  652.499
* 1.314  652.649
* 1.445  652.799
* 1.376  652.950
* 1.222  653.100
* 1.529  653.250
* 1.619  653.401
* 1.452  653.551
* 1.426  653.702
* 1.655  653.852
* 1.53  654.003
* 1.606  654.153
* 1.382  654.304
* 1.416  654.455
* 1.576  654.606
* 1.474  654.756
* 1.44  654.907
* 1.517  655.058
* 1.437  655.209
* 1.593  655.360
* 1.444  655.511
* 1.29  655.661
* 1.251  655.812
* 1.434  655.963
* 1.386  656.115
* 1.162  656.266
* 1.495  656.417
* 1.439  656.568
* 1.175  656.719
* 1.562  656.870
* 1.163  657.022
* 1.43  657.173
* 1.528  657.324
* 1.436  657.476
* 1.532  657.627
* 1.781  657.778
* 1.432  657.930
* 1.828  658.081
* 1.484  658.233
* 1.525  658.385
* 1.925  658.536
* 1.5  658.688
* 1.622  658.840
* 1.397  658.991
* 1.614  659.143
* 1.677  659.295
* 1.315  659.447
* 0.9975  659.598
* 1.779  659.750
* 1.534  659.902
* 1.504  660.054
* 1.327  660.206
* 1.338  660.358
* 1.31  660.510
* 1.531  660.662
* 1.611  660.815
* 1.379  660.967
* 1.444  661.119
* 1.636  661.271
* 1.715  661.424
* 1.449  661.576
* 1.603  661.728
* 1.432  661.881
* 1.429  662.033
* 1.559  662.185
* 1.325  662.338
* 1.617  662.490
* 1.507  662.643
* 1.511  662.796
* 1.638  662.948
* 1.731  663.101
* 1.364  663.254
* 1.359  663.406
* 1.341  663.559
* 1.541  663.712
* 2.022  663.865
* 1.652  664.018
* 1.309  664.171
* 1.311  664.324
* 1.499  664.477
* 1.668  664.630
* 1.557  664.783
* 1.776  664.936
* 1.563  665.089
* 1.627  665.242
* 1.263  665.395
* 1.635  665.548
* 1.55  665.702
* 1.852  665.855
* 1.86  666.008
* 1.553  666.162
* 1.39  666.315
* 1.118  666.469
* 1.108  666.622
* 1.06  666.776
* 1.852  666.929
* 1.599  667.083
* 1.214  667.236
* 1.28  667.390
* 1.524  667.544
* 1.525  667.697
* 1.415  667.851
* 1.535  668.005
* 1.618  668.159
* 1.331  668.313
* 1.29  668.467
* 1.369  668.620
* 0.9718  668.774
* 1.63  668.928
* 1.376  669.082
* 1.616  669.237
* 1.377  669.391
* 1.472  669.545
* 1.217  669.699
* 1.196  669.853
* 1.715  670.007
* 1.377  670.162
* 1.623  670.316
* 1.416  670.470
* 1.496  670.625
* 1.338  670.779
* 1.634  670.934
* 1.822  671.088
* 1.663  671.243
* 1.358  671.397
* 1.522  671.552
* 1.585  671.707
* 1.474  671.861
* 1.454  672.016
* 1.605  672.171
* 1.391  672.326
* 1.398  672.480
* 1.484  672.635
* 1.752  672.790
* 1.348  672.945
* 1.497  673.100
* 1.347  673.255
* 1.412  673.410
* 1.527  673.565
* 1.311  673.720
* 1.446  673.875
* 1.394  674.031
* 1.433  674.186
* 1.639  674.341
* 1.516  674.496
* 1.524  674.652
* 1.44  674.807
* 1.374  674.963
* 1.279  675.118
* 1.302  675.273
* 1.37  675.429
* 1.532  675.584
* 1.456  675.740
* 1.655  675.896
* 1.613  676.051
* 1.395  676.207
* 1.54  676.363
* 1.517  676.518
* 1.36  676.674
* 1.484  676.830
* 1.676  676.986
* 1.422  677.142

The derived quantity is 667.236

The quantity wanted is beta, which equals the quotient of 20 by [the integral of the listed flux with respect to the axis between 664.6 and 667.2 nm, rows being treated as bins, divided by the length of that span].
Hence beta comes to 13.1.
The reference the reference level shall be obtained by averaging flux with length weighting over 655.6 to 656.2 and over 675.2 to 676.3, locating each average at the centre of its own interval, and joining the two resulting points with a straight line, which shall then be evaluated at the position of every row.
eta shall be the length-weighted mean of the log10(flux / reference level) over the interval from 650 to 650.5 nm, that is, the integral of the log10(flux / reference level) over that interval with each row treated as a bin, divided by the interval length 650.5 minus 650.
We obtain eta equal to 0.071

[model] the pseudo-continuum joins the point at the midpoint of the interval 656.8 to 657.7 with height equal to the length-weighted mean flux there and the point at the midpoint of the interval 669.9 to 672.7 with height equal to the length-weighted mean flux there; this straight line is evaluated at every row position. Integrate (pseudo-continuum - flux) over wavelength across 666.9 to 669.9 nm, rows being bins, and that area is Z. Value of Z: 0.26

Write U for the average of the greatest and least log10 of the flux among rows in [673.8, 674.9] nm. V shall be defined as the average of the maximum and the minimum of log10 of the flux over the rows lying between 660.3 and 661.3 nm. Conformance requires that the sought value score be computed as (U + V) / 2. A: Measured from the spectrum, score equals 0.172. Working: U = 0.179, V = 0.166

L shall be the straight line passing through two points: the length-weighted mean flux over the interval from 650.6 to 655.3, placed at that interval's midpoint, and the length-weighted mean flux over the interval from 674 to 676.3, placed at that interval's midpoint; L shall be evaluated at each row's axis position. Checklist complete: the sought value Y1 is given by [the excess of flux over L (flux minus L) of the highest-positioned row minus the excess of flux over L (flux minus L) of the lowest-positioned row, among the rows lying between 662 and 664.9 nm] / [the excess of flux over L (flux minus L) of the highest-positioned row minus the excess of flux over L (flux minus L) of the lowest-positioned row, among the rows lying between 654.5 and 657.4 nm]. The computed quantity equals -2.9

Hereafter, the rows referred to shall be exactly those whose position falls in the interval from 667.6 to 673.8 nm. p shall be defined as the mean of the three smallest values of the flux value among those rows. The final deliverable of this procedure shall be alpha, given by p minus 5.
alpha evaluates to -3.87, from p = 1.13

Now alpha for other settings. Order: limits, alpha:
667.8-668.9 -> -3.80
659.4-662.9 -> -3.79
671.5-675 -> -3.66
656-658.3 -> -3.83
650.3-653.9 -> -3.72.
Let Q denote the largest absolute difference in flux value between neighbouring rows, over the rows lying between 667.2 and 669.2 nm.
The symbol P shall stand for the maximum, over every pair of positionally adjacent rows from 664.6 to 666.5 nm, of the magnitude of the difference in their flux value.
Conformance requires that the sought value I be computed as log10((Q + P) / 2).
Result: -0.29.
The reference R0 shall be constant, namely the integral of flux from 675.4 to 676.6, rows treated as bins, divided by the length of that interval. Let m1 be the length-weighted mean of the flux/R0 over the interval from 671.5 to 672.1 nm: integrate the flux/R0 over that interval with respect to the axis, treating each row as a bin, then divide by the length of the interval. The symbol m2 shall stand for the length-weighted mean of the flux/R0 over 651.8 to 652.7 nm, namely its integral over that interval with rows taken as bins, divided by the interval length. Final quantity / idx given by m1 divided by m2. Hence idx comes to 0.99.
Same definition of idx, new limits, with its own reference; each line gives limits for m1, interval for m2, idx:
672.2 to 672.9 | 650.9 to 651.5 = 1.00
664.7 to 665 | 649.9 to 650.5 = 1.09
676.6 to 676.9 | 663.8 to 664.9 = 0.90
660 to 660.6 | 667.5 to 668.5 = 0.93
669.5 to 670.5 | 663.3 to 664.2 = 0.93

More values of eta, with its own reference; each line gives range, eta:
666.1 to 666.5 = -0.015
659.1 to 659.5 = 0.052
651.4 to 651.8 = 0.050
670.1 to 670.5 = 0.012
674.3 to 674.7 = 0.025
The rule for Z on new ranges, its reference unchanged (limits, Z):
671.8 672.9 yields 0.02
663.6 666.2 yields -0.31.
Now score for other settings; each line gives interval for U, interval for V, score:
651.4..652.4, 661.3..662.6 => 0.170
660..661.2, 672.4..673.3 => 0.174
